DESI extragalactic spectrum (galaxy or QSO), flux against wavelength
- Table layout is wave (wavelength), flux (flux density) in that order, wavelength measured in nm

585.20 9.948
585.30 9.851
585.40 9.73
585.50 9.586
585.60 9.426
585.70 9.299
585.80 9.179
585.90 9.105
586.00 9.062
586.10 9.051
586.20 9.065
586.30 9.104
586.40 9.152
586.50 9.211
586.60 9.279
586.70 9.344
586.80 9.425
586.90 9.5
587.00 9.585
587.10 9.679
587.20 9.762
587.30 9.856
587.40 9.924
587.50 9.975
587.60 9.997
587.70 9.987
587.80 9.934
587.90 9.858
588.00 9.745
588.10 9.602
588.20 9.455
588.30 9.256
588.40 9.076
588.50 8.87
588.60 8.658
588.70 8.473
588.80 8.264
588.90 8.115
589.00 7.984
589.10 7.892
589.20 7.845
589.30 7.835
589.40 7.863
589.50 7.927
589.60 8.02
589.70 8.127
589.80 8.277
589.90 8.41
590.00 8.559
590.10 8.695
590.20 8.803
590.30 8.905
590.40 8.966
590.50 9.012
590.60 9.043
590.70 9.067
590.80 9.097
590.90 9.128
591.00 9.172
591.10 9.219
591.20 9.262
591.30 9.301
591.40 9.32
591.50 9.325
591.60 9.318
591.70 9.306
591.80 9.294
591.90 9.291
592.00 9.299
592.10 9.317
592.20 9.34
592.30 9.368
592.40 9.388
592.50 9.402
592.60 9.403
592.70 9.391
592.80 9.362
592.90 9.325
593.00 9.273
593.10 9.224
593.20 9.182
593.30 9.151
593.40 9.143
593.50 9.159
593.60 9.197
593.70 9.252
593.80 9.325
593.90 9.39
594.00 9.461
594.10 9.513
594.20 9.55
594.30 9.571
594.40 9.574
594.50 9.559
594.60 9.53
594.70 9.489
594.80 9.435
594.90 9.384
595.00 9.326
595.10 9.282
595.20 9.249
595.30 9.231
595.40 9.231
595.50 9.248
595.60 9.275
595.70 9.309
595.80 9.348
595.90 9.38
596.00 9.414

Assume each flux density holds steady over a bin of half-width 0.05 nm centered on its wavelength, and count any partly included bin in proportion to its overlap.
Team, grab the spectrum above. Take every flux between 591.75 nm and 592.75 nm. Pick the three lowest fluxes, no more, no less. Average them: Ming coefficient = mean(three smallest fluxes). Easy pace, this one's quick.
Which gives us 9.29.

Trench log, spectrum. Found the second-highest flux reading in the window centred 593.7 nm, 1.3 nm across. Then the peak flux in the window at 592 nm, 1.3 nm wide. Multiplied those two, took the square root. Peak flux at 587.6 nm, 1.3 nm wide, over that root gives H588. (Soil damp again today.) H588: 1.05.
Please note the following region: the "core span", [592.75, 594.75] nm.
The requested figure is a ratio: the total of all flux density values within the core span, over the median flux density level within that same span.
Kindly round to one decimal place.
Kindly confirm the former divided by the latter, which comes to 20.0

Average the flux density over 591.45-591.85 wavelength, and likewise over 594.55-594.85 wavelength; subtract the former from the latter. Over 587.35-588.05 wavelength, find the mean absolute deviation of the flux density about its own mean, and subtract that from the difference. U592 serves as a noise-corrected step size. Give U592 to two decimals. 0.11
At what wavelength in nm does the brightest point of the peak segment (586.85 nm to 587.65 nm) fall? 587.60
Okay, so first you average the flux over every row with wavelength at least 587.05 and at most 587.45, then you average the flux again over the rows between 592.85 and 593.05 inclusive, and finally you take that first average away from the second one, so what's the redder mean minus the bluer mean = -0.5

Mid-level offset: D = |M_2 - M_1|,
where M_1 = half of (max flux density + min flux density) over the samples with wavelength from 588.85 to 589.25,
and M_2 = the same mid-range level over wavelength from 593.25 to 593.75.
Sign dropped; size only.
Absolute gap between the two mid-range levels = 1.2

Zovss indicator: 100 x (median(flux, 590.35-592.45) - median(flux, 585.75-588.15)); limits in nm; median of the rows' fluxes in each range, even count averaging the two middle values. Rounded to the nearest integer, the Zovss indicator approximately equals -25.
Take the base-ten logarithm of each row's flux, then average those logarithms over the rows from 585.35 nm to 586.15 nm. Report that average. 0.969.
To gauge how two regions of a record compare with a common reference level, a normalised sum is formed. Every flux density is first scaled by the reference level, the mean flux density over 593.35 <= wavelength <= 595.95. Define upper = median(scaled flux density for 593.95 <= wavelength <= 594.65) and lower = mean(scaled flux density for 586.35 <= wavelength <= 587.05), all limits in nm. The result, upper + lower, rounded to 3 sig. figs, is 2.02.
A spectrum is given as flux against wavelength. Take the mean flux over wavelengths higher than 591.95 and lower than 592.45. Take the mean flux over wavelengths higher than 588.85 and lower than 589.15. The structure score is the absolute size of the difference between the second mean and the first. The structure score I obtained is 1.3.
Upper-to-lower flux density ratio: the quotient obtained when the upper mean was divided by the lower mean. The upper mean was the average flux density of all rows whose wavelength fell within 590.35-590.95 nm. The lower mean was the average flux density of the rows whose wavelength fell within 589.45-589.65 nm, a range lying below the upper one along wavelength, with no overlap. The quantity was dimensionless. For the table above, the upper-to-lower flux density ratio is 1.14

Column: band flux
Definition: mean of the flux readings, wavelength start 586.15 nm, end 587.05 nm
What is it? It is 9.30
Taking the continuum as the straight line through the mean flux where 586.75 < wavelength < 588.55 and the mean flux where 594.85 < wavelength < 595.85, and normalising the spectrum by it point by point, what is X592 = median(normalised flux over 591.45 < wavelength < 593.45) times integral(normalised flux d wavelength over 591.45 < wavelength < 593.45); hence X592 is 1.9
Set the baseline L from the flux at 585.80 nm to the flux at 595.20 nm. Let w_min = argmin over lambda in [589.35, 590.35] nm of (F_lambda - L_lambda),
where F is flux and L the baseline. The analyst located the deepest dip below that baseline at 589.40 nm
